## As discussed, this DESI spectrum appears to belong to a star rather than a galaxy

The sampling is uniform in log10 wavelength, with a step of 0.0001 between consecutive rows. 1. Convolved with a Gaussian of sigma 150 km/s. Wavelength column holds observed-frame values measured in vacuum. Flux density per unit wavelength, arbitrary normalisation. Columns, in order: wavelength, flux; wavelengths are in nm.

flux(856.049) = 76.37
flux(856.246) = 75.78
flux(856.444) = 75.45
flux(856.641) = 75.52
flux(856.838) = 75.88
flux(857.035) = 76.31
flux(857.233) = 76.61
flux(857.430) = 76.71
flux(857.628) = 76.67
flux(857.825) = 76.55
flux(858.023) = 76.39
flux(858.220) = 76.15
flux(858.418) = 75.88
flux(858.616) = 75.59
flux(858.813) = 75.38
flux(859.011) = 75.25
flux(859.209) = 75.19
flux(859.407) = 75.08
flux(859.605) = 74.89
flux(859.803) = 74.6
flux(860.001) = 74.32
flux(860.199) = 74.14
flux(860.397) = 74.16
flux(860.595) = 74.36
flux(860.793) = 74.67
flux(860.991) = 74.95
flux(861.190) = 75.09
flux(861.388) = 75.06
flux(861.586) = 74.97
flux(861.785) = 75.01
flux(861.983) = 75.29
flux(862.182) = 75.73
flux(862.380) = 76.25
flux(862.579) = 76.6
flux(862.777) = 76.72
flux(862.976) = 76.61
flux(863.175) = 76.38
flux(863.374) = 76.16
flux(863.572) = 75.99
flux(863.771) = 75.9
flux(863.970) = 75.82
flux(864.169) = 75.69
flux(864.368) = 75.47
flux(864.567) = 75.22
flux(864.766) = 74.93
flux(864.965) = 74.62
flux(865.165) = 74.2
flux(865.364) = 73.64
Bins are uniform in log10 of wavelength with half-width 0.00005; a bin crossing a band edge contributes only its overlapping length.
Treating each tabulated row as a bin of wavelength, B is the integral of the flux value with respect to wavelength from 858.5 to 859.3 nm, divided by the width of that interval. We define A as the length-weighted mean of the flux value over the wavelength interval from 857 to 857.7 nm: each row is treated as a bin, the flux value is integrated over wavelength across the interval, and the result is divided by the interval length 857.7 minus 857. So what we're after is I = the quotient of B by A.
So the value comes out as 0.99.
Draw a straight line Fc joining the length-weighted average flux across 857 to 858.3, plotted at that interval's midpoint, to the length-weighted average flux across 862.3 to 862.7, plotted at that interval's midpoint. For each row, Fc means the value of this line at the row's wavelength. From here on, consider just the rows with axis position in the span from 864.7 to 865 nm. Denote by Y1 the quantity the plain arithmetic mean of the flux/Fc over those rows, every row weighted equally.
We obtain 0.98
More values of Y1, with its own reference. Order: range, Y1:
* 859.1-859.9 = 0.98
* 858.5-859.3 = 0.99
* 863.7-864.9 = 0.99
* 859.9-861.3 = 0.97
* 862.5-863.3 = 1.00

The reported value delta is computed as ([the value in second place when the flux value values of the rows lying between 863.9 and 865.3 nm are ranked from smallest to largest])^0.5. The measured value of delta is 8.638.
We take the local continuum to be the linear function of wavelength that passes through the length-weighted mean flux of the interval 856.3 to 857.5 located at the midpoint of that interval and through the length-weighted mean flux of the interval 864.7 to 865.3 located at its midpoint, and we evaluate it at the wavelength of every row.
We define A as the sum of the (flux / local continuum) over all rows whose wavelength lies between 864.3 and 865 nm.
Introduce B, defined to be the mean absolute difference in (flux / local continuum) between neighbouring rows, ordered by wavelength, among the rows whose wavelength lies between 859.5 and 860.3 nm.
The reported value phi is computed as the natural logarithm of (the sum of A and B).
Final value 1.39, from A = 4.03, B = 0.0028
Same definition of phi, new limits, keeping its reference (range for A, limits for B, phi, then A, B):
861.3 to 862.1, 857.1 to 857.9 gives 1.39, 4.00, 0.0010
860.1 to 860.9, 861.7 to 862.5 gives 1.37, 3.95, 0.0060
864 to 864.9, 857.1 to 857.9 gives 1.40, 4.04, 0.0010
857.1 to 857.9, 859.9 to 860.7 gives 1.40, 4.04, 0.0019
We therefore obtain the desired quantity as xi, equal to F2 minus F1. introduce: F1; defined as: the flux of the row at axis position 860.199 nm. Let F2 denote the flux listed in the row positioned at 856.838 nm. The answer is 1.7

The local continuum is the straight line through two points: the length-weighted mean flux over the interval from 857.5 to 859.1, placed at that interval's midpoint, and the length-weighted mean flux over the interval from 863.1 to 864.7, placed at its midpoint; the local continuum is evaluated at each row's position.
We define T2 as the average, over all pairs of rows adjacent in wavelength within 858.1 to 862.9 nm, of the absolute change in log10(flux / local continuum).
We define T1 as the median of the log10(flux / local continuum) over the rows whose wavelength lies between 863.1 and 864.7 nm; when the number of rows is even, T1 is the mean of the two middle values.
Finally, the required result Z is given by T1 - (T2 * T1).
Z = 0.0002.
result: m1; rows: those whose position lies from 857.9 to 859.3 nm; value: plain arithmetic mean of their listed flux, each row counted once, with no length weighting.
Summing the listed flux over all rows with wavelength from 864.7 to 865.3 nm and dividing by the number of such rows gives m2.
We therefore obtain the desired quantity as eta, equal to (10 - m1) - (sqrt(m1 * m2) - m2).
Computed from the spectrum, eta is -66.2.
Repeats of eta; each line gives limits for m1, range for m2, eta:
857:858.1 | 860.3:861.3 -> -67.5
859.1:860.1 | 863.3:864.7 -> -64.3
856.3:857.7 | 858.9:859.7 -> -66.7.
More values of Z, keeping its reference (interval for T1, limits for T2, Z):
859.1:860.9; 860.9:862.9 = -0.0078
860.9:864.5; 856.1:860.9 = -0.0004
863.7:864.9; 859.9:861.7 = -0.0013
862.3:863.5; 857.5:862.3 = 0.0036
